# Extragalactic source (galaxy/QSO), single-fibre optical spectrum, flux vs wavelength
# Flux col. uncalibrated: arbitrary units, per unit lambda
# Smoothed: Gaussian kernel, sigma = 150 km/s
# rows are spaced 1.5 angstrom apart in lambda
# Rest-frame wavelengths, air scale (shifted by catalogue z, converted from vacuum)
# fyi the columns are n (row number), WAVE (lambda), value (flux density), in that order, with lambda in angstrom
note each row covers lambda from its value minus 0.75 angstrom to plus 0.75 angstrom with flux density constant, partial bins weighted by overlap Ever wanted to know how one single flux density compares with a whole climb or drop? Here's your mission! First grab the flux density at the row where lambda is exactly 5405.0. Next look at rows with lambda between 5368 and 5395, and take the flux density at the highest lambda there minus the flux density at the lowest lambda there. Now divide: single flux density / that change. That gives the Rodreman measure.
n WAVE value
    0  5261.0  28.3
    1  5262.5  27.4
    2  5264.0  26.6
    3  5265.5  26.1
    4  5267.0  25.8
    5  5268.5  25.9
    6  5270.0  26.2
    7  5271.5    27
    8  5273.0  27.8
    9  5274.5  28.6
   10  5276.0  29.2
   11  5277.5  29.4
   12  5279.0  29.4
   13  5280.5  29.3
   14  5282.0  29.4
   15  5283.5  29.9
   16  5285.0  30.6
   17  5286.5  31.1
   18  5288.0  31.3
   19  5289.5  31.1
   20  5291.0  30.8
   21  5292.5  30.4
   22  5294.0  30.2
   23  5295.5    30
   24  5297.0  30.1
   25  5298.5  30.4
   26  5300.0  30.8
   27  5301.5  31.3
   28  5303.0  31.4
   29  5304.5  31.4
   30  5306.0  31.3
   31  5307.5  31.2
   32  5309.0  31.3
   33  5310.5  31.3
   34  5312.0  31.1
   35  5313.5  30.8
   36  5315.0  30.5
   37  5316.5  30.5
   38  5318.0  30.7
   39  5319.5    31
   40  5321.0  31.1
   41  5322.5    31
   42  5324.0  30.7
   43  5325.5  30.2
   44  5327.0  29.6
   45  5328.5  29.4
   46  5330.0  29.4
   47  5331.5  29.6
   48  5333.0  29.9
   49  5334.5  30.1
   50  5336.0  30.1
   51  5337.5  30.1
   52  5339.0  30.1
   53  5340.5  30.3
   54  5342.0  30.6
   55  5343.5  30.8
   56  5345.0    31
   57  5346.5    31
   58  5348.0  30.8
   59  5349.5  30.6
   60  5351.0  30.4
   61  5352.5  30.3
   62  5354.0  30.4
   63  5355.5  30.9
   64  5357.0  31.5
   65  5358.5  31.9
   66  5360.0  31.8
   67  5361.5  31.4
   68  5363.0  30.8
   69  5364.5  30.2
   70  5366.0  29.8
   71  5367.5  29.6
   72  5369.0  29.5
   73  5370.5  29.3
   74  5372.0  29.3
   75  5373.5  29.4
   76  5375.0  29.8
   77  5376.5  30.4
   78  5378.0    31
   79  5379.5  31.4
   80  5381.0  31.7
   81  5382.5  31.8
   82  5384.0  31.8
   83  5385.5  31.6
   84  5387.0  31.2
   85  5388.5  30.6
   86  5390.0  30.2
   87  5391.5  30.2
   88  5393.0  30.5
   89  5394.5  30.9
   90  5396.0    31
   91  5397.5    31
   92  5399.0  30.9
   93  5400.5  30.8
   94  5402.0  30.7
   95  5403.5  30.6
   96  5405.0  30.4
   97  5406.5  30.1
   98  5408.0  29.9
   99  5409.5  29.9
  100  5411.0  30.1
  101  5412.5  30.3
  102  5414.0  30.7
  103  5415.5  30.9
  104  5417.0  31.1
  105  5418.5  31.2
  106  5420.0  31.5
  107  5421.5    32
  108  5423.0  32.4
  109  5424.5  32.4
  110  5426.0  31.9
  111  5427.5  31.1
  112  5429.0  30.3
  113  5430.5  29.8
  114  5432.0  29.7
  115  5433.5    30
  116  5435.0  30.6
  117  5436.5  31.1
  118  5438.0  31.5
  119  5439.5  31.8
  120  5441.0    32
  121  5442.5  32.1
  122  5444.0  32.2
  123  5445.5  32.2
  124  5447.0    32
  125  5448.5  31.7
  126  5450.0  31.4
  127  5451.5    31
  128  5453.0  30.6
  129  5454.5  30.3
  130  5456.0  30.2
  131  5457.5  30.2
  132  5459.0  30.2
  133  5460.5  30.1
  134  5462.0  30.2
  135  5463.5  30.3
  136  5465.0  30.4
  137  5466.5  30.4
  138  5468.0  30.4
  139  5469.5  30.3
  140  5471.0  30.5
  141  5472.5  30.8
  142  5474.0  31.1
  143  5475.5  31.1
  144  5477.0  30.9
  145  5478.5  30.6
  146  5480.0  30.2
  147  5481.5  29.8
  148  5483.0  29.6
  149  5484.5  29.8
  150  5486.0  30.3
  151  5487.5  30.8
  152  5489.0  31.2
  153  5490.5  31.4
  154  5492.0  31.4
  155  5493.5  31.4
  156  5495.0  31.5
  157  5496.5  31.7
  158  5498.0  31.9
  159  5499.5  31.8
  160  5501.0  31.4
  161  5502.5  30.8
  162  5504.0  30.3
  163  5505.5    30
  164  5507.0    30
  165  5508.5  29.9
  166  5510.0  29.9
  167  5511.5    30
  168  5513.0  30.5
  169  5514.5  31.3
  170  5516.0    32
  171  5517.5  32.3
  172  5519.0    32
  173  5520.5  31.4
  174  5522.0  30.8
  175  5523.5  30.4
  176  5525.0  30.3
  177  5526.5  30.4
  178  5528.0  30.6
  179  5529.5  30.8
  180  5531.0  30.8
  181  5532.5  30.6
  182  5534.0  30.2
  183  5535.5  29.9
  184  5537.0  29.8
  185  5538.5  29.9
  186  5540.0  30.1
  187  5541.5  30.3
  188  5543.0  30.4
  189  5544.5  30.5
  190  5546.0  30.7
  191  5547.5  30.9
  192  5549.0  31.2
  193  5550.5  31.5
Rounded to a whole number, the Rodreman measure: 22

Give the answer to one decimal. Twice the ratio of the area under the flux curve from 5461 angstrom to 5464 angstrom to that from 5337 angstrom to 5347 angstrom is 0.6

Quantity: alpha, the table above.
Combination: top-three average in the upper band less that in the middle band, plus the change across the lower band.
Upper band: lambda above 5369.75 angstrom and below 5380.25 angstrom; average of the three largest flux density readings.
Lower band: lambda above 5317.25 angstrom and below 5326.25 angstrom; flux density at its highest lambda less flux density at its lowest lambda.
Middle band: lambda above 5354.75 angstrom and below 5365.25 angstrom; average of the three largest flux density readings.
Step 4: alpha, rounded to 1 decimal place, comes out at -1.3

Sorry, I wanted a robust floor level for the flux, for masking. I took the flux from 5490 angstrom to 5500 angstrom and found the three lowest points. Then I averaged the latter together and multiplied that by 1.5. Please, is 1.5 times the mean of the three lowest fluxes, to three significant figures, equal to 47.1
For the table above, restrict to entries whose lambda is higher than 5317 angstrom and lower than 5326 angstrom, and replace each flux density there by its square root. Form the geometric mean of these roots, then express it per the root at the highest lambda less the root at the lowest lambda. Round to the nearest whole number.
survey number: -122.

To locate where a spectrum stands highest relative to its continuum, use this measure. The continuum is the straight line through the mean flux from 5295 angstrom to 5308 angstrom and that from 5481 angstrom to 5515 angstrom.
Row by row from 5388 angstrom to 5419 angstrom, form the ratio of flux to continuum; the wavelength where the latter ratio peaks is 5418.5 angstrom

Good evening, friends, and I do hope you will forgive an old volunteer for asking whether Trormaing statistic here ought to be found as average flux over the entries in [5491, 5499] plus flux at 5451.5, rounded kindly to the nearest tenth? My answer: 62.6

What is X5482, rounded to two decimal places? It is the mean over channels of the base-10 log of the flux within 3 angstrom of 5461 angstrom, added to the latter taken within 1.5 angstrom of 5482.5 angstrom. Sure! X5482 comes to 2.95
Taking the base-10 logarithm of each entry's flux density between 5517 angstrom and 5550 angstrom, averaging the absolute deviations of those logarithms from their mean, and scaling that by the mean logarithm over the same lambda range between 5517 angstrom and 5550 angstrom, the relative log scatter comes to 0.0043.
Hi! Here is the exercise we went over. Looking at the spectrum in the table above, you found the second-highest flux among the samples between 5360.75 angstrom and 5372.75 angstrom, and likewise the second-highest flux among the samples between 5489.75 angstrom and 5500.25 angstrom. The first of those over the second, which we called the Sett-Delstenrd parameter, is 0.97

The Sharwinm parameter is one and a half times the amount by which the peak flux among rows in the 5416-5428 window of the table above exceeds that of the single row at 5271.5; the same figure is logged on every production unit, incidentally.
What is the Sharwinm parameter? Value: 8.1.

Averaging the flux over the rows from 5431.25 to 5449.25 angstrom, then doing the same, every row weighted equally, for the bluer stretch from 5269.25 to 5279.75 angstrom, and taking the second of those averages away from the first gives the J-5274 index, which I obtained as 3.2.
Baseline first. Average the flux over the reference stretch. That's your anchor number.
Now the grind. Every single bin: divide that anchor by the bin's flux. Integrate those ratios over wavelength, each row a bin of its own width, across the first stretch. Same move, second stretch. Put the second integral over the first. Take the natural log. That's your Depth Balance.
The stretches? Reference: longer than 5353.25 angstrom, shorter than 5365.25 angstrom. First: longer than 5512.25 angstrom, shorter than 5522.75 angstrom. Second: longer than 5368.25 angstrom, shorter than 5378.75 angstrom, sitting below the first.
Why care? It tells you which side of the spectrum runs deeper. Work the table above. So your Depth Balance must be 0.05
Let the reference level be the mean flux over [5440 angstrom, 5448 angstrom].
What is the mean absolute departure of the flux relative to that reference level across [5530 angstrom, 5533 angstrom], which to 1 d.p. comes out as 1.4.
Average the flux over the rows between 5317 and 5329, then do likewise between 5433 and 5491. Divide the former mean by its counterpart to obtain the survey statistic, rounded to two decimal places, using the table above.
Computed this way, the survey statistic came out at 0.99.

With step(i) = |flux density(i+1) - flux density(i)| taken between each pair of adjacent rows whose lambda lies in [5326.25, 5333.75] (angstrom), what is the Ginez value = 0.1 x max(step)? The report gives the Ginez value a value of 0.030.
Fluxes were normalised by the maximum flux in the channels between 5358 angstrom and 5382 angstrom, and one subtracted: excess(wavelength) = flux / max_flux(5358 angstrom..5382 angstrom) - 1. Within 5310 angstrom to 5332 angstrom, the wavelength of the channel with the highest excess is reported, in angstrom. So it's 5310.5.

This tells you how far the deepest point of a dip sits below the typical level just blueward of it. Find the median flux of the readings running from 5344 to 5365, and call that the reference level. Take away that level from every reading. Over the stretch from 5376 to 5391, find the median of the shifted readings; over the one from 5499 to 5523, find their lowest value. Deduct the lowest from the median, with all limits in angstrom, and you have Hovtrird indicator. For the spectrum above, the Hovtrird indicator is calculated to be 1.4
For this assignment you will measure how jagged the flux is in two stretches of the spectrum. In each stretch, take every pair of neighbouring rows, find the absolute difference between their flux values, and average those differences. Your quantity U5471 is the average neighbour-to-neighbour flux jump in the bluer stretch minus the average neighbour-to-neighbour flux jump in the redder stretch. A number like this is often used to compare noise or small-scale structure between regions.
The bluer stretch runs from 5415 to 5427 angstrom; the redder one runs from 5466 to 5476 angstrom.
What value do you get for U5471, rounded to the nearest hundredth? 0.14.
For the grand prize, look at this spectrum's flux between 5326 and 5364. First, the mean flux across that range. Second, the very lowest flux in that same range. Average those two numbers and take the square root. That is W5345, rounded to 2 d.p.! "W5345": 5.47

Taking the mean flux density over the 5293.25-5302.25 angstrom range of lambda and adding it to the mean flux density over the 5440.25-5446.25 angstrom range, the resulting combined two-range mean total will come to 62.59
